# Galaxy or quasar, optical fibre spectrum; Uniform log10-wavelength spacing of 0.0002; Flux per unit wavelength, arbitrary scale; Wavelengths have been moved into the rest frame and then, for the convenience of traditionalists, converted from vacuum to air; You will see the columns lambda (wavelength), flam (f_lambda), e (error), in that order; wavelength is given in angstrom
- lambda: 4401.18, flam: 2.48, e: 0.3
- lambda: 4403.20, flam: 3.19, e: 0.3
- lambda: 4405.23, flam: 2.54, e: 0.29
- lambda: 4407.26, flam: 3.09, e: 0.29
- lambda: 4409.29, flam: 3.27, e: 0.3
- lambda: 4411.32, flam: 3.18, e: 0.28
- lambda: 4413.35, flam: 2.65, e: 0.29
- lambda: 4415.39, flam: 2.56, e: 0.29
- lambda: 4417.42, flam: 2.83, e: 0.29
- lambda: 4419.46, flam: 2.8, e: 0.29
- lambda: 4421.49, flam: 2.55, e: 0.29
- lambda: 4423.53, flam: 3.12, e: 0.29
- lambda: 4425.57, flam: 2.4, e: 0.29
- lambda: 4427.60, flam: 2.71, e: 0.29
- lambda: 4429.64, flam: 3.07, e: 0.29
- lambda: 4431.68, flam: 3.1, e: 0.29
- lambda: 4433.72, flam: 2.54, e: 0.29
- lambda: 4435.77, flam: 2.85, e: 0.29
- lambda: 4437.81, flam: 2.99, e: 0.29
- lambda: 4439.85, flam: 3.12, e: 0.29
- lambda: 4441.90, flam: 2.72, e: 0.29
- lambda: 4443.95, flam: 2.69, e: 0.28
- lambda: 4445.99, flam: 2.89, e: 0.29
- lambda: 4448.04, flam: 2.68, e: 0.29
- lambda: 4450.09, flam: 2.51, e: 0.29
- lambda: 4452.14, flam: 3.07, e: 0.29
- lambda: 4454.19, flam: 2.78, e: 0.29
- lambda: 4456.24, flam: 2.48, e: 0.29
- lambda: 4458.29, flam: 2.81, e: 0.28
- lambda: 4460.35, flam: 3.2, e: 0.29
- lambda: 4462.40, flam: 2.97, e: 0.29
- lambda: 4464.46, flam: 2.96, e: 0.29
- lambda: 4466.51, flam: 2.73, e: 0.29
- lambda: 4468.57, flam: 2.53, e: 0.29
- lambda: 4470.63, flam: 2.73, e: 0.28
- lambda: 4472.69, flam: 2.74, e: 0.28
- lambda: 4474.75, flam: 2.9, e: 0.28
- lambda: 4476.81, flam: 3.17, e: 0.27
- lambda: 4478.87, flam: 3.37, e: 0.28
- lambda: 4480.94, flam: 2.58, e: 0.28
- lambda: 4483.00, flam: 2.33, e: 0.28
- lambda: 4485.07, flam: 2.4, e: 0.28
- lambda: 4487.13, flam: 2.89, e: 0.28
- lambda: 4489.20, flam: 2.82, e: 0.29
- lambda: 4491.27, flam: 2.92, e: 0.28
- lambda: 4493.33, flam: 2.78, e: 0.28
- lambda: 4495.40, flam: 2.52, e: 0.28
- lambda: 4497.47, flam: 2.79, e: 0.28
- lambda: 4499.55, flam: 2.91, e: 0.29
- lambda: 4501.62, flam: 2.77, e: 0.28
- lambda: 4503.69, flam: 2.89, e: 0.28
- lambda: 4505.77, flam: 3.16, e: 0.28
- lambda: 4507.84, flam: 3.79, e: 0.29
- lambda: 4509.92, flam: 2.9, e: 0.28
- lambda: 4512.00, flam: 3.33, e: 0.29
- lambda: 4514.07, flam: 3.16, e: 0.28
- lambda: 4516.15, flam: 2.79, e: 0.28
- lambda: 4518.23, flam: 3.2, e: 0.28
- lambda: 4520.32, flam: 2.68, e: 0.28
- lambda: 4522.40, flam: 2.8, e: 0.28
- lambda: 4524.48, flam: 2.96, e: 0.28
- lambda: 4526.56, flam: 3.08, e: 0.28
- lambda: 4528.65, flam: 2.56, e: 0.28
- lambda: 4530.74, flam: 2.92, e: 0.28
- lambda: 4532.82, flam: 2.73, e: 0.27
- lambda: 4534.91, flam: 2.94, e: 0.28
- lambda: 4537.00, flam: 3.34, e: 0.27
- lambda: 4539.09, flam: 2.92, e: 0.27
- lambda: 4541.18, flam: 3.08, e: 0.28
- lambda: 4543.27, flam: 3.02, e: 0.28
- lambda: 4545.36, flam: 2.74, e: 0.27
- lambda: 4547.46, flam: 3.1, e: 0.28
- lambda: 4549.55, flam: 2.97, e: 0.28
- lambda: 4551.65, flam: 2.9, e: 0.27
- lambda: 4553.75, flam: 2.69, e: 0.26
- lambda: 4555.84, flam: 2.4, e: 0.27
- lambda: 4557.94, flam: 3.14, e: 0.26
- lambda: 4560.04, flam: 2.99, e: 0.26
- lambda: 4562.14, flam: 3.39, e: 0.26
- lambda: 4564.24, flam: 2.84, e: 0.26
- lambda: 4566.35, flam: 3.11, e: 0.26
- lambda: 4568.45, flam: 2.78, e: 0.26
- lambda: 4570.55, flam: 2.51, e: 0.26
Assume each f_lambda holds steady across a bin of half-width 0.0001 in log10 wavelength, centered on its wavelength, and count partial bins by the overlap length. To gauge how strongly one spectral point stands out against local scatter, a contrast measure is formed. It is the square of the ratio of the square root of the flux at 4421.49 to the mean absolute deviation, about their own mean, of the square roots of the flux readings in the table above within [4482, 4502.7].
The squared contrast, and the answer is 845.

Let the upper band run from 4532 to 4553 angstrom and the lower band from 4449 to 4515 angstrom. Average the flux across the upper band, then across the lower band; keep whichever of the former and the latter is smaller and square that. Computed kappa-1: 8.25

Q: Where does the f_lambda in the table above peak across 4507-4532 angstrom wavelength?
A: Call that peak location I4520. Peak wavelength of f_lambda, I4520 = 4507.84 angstrom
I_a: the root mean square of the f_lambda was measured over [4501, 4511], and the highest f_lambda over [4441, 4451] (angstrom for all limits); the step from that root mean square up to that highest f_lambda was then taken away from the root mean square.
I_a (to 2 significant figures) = 3.4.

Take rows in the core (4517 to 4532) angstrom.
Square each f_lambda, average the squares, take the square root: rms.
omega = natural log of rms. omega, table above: 1.062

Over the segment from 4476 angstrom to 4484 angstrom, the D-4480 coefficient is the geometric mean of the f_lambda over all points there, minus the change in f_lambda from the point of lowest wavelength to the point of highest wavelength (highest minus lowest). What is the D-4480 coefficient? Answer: 3.67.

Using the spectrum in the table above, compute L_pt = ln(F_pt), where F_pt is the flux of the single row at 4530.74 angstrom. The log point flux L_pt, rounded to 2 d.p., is 1.07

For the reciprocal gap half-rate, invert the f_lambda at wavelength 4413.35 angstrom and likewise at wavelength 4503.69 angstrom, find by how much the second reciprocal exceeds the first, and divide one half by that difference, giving -16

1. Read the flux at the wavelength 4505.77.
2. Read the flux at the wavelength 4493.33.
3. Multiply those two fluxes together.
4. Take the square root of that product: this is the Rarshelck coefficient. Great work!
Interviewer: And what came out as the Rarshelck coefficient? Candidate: 3.0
